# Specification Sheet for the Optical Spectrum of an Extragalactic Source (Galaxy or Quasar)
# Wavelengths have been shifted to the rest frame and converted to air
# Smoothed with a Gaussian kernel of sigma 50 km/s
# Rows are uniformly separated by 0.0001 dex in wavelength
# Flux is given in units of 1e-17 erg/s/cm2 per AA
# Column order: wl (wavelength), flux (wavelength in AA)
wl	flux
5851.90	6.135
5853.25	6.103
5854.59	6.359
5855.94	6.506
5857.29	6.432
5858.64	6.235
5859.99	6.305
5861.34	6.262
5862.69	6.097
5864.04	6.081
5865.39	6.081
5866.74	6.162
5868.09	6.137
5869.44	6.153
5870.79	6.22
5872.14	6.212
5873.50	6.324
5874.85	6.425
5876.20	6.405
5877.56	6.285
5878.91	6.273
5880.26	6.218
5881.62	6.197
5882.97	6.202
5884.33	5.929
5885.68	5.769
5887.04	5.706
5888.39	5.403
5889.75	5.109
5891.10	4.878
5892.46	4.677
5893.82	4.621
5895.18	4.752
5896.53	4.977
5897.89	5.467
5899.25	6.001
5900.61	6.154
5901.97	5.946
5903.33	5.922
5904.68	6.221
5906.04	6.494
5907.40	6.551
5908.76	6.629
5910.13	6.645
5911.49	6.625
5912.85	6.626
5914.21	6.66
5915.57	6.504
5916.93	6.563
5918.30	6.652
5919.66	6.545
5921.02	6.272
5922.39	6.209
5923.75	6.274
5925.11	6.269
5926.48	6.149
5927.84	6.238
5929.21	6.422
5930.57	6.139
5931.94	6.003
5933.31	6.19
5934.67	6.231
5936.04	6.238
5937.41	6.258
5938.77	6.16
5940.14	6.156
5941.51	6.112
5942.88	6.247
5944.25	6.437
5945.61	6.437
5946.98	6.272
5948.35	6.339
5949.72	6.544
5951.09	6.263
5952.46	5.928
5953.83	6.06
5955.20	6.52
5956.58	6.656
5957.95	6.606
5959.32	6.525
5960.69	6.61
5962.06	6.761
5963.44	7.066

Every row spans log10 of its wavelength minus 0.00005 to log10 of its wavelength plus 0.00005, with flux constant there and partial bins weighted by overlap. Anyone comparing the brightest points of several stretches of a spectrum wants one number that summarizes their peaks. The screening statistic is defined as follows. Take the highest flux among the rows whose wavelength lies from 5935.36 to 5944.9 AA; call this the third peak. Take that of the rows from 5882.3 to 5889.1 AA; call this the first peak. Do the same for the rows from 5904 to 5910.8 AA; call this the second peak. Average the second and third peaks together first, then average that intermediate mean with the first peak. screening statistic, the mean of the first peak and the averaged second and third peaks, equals 6.37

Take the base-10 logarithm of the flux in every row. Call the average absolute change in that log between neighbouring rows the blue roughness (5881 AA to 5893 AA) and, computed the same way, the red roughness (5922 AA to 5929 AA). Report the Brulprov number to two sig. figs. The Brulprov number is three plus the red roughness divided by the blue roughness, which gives 3.3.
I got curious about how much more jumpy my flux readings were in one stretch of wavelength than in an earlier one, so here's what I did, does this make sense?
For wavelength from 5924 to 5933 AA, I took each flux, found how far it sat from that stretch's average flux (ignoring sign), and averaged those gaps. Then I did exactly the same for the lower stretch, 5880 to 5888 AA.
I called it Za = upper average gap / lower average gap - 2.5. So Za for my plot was -1.97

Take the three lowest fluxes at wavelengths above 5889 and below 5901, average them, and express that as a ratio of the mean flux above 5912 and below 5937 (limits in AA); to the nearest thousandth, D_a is 0.738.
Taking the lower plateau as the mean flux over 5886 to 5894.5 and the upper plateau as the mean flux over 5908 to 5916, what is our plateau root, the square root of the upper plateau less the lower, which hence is 1.2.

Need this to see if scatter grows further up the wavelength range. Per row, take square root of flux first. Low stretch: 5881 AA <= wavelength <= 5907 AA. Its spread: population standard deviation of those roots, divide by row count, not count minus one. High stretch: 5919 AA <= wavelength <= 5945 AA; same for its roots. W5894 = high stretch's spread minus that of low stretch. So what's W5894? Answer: -0.10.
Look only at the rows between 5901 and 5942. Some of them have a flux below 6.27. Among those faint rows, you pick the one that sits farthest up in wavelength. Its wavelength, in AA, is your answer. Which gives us 5941.51 AA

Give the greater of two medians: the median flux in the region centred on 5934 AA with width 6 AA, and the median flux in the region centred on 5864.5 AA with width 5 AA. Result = 6.21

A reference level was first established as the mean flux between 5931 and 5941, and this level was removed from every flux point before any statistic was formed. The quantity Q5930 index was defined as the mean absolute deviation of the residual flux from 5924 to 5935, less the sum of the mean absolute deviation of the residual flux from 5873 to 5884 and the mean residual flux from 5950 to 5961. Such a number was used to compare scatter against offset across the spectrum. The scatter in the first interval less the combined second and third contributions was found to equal -0.2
